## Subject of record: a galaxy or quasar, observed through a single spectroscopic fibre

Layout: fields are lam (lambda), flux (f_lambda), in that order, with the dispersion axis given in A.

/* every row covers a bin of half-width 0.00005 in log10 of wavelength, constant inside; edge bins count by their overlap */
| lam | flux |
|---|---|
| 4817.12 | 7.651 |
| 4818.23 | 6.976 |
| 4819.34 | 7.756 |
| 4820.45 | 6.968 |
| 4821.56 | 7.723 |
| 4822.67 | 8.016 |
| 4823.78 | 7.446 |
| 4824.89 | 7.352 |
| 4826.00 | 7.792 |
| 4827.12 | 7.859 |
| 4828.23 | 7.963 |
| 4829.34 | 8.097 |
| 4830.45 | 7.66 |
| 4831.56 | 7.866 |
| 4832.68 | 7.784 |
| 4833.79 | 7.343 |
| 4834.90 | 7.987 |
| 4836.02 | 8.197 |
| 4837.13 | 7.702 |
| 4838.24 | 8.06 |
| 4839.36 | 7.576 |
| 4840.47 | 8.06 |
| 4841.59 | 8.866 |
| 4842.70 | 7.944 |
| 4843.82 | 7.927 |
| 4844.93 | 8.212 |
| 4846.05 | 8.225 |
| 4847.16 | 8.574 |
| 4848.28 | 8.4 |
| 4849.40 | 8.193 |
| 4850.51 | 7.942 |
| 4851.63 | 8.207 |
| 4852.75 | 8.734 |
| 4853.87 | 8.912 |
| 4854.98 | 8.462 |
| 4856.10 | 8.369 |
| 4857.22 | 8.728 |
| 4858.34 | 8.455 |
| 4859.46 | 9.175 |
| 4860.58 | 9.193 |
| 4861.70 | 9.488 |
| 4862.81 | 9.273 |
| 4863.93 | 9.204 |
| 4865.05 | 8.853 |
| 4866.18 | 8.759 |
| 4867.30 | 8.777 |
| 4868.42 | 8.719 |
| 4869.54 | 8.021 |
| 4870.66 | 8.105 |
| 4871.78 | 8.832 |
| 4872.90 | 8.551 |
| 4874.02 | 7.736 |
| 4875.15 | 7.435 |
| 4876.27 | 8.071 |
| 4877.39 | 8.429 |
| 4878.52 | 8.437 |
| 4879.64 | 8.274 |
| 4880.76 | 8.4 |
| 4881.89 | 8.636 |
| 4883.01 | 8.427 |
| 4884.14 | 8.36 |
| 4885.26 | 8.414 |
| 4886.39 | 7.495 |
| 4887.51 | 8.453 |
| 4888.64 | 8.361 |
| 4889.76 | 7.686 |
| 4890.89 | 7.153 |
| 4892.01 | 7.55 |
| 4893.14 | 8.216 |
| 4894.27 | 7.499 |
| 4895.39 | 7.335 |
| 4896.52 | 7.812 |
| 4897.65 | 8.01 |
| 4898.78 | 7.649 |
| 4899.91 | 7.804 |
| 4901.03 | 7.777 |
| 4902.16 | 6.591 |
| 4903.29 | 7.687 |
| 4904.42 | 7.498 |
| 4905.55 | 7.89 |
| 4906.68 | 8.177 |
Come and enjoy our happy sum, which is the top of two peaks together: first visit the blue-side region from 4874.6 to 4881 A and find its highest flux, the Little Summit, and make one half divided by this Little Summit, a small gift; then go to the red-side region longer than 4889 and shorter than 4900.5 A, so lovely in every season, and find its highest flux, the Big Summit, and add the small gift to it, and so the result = 8.3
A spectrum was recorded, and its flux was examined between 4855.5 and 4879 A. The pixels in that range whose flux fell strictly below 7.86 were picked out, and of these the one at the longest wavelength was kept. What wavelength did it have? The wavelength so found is 4875.15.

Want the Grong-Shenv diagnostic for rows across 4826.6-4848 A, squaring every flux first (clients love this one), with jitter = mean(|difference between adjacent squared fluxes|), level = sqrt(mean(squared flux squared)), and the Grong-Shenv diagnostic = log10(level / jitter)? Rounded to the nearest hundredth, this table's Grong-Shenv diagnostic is 1.05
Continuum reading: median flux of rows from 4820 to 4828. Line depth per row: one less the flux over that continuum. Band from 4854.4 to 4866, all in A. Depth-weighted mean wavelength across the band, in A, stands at 4860.7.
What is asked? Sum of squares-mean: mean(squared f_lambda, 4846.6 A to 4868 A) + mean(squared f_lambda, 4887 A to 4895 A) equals 138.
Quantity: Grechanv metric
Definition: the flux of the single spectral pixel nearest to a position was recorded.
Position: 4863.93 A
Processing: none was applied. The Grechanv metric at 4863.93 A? 9.204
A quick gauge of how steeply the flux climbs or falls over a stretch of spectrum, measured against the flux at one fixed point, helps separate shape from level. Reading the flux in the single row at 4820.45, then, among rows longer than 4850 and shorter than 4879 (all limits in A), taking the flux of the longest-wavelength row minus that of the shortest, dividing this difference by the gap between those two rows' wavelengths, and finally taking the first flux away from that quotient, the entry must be -7.0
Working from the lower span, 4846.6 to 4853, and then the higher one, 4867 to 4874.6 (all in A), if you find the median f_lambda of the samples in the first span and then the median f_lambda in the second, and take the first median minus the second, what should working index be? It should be -0.25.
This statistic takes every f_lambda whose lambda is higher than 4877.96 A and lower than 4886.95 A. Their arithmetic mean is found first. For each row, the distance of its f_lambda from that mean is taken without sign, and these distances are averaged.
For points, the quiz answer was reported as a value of 0.210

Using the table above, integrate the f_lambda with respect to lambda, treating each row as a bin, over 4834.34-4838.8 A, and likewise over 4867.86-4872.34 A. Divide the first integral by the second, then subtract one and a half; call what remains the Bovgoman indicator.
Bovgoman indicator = -0.56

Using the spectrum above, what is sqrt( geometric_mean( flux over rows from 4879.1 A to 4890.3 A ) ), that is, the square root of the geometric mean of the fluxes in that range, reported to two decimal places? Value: 2.87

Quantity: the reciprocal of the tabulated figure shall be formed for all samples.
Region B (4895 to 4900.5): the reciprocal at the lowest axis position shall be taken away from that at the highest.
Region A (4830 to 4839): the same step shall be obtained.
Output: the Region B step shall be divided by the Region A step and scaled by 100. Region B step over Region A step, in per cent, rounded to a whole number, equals 126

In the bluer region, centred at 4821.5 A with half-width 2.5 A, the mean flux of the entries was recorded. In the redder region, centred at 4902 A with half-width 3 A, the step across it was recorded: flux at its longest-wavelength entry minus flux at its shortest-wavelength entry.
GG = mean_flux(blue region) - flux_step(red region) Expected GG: 7.89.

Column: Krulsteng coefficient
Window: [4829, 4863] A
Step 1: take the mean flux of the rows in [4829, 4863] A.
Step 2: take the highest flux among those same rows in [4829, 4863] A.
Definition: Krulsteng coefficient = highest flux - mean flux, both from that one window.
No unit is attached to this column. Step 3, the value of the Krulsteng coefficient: 1.2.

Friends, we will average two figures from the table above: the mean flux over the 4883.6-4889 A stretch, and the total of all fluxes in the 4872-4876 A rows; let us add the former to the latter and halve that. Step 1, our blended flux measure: 16.0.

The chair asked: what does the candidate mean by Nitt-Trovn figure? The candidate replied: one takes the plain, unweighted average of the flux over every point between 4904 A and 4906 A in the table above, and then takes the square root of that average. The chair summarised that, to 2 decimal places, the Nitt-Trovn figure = 2.77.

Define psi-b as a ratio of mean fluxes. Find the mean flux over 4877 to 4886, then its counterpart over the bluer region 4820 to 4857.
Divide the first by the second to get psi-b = 1.05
